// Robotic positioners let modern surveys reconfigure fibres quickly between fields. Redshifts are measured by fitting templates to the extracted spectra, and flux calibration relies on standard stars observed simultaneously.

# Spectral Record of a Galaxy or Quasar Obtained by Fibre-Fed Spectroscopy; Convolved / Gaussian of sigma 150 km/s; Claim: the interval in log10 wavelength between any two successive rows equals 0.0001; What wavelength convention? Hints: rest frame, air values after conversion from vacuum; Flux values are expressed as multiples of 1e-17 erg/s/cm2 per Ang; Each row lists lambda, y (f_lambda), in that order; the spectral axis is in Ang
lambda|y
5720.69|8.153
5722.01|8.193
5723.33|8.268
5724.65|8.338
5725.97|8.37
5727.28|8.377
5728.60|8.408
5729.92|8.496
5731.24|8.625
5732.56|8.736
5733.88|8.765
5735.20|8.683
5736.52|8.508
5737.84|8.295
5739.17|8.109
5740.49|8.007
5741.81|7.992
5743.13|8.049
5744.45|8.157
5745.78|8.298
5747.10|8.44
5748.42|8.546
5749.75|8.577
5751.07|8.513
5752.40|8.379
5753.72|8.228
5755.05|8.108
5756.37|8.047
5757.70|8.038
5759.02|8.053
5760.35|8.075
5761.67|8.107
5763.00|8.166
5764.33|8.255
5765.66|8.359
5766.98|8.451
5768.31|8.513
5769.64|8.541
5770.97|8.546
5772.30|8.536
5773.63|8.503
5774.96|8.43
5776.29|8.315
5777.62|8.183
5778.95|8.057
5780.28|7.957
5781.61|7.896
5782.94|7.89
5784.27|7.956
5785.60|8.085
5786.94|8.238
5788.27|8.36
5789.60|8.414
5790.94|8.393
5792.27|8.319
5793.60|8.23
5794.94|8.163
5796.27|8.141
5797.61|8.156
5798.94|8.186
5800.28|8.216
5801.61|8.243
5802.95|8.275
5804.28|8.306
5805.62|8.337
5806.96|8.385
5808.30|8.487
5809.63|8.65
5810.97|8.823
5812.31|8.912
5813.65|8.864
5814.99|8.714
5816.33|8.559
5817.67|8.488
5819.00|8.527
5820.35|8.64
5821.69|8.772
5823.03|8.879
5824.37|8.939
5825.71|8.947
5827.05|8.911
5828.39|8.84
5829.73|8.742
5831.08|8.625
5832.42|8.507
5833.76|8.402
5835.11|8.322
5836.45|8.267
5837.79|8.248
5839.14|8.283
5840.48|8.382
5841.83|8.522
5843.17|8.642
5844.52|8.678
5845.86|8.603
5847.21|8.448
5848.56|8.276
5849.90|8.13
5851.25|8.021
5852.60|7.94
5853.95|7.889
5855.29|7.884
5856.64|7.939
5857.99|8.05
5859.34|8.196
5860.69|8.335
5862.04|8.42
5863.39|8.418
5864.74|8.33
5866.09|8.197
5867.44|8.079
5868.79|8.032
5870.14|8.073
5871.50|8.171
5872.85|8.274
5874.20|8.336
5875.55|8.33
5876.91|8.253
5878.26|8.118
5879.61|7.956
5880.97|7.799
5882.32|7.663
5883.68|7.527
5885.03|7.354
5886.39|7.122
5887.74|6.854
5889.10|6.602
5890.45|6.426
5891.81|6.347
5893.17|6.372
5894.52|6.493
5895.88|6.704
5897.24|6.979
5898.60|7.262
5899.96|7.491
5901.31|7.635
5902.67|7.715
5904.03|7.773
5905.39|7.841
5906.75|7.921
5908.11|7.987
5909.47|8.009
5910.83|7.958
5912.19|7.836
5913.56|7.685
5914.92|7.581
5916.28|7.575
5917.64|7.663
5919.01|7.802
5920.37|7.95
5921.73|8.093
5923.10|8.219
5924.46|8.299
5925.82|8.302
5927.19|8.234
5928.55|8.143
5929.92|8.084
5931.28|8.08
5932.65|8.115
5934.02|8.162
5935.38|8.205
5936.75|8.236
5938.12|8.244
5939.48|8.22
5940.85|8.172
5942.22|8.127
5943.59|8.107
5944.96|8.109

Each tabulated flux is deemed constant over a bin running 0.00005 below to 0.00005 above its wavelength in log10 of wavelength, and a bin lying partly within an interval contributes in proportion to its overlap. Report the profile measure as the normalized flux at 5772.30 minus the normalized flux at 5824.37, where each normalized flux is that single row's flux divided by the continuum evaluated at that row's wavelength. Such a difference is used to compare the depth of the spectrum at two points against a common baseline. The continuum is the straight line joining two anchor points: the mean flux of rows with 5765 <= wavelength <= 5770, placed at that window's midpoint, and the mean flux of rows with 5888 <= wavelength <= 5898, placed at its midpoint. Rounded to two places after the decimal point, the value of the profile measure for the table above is -0.16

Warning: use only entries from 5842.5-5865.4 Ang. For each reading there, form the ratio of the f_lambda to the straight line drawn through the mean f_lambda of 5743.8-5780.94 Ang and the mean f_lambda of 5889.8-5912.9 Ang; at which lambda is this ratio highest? 5844.52 Ang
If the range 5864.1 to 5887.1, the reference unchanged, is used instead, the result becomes 5875.55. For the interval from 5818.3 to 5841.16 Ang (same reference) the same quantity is 5825.71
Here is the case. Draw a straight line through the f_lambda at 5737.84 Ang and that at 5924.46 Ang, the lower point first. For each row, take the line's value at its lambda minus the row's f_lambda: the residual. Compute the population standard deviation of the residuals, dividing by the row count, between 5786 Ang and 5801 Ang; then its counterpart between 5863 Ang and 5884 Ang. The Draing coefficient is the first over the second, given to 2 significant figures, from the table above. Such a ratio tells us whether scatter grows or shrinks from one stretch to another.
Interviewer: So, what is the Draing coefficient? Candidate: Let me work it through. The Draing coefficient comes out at 0.38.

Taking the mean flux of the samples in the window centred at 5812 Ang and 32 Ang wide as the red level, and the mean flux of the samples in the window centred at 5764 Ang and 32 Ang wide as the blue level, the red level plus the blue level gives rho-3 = 16.9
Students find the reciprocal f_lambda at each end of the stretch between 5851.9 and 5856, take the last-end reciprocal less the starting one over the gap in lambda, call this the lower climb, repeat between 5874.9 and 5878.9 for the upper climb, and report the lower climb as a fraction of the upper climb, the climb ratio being 0.29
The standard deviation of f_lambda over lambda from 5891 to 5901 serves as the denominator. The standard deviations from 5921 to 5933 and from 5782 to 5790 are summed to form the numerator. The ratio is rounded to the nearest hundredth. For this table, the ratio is 0.68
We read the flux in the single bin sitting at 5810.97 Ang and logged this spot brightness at 8.823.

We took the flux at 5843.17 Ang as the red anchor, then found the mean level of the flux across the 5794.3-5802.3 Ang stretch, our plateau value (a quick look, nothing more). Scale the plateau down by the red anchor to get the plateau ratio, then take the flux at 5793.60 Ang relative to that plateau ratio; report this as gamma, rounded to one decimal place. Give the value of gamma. 8.7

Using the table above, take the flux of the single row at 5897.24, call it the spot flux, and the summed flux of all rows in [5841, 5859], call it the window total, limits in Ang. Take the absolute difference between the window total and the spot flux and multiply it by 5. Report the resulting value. 500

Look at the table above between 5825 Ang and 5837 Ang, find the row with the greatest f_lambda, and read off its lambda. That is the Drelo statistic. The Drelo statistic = 5825.71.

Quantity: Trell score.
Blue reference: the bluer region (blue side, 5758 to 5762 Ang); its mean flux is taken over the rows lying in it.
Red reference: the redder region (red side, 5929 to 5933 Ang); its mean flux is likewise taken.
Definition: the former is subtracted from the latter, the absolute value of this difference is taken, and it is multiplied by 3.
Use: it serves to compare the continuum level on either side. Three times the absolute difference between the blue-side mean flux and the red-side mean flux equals 0.0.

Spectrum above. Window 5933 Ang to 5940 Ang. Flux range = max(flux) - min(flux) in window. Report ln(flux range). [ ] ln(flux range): -2.5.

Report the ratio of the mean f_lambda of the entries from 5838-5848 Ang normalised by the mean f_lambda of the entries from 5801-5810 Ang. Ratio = 1.01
